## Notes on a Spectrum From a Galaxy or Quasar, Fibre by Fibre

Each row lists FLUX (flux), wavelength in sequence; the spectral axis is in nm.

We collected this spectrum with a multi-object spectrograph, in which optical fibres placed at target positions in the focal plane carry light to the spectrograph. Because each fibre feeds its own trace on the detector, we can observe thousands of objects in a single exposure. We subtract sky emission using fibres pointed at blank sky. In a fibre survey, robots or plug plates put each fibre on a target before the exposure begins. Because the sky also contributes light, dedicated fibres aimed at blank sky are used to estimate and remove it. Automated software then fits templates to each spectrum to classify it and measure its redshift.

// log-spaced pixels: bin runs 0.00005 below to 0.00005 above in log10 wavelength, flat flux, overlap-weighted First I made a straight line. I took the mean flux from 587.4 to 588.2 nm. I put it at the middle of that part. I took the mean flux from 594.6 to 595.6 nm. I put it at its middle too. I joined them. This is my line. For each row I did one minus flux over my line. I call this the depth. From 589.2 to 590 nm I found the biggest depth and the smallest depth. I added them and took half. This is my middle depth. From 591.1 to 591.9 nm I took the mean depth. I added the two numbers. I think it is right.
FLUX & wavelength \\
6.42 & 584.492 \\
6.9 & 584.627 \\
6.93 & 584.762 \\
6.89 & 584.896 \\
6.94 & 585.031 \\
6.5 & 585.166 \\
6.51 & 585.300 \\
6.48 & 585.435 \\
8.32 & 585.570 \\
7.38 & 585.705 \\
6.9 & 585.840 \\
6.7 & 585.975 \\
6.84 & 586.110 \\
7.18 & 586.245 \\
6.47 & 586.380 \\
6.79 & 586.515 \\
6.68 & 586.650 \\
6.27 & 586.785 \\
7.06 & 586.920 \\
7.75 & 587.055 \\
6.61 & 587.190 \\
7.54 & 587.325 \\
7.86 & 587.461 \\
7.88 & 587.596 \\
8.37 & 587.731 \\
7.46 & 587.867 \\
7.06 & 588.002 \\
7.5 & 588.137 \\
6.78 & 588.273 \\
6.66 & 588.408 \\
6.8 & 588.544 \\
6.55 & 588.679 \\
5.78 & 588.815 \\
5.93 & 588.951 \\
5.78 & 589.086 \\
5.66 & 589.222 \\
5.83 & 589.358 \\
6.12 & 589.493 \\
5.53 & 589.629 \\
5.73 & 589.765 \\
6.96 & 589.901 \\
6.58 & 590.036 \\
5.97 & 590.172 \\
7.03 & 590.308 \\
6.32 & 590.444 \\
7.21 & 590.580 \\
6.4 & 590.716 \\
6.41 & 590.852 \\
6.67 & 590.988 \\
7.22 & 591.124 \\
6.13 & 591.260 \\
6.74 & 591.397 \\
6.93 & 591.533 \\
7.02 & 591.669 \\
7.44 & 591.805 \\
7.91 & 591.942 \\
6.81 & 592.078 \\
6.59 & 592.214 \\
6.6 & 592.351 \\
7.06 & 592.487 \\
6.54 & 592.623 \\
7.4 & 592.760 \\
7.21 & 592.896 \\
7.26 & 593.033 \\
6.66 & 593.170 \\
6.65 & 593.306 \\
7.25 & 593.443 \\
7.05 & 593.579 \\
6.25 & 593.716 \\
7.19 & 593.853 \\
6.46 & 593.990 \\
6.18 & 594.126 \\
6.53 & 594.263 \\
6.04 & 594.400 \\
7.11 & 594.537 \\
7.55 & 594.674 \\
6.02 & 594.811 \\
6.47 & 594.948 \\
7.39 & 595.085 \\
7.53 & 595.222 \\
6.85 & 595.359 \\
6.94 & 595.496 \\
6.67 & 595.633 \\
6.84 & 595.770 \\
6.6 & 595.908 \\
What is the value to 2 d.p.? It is 0.22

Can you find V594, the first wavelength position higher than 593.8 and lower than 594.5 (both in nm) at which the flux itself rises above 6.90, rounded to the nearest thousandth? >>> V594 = 593.853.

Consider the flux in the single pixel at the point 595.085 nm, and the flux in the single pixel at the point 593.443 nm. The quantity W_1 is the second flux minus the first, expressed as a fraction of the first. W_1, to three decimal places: -0.019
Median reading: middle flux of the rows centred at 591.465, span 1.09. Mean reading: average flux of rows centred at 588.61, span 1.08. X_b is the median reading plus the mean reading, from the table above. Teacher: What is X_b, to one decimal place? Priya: 13.4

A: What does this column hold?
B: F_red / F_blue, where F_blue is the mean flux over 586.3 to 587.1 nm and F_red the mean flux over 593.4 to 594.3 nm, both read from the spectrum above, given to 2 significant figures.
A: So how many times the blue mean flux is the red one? 0.98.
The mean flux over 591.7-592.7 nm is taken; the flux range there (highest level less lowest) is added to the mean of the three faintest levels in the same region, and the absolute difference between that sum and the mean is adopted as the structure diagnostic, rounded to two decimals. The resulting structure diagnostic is 0.95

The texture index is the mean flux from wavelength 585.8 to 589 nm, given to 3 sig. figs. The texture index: 6.98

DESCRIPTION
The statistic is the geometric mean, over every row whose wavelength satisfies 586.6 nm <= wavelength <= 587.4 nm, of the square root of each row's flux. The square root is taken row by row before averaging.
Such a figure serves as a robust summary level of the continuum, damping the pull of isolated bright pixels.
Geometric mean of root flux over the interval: 2.64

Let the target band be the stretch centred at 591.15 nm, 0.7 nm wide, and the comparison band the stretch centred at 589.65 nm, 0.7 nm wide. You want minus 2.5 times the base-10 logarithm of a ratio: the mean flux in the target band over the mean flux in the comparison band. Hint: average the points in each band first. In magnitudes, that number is -0.10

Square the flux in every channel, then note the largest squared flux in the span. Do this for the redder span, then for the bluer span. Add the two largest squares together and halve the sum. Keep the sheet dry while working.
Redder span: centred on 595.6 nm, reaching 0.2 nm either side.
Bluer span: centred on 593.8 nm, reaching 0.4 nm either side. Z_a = 50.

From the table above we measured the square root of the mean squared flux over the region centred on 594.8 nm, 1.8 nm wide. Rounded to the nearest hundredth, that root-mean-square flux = 6.77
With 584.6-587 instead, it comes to 6.89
